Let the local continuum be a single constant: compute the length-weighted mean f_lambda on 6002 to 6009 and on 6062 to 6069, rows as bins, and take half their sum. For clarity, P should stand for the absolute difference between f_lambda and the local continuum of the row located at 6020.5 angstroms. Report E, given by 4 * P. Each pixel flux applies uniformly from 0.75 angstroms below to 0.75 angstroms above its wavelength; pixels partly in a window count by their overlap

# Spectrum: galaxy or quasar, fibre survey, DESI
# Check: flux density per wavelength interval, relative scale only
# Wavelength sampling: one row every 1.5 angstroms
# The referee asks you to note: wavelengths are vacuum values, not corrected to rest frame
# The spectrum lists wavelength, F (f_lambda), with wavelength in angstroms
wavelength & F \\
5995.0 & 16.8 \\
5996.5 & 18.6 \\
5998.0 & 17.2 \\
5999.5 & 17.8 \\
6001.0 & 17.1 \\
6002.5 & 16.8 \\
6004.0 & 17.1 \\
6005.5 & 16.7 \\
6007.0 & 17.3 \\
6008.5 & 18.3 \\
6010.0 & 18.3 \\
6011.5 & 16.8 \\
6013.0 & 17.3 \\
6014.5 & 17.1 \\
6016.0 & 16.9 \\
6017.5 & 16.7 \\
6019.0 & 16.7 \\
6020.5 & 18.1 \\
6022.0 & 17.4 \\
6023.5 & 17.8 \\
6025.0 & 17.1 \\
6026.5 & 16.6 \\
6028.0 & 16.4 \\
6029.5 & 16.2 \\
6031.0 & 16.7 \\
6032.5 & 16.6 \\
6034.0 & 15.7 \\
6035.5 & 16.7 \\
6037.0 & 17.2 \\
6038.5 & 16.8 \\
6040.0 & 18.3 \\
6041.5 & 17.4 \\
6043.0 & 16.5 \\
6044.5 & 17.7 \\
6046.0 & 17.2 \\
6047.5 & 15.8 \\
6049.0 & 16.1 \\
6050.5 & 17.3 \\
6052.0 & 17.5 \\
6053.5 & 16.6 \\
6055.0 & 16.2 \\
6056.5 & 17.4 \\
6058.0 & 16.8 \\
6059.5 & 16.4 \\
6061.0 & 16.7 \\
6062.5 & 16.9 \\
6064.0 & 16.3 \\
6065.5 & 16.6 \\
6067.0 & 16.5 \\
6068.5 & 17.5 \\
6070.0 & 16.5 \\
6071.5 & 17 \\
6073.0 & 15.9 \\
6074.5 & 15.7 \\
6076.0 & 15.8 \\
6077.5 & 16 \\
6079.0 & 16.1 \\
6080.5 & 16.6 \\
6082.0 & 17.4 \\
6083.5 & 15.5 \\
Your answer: 4.5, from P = 1.13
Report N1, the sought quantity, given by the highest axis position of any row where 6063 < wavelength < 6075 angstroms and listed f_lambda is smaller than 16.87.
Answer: 6074.5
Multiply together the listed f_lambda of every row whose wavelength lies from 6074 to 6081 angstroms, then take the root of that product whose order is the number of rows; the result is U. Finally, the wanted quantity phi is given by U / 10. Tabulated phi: 1.60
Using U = 16.0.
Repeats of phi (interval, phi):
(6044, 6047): 1.74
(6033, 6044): 1.69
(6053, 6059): 1.67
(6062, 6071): 1.67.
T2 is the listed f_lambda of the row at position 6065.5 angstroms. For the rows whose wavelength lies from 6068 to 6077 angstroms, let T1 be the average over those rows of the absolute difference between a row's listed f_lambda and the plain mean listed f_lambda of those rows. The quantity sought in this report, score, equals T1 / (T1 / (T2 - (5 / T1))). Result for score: 8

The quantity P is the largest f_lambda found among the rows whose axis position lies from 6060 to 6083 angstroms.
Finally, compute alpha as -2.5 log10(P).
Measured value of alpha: -3.11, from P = 17.5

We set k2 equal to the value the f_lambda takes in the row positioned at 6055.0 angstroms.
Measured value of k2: 16.2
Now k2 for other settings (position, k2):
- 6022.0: 17.4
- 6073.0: 15.9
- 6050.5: 17.3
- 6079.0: 16.1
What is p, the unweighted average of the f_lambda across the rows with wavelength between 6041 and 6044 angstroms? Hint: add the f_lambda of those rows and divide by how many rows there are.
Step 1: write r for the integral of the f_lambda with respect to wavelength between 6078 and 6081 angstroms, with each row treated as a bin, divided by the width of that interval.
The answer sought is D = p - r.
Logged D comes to 0.65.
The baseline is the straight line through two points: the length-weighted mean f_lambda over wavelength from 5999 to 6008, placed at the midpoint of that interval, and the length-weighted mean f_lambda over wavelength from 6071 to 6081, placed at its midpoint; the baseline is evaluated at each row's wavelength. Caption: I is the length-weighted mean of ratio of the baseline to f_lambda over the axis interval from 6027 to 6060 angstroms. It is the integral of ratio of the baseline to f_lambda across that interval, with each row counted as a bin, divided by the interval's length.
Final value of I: 0.989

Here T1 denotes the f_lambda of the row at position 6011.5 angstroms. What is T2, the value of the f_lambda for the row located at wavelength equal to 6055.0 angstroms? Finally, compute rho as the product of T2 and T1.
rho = 272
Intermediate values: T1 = 16.8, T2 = 16.2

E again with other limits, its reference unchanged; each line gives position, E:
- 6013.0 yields 1.3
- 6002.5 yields 0.7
